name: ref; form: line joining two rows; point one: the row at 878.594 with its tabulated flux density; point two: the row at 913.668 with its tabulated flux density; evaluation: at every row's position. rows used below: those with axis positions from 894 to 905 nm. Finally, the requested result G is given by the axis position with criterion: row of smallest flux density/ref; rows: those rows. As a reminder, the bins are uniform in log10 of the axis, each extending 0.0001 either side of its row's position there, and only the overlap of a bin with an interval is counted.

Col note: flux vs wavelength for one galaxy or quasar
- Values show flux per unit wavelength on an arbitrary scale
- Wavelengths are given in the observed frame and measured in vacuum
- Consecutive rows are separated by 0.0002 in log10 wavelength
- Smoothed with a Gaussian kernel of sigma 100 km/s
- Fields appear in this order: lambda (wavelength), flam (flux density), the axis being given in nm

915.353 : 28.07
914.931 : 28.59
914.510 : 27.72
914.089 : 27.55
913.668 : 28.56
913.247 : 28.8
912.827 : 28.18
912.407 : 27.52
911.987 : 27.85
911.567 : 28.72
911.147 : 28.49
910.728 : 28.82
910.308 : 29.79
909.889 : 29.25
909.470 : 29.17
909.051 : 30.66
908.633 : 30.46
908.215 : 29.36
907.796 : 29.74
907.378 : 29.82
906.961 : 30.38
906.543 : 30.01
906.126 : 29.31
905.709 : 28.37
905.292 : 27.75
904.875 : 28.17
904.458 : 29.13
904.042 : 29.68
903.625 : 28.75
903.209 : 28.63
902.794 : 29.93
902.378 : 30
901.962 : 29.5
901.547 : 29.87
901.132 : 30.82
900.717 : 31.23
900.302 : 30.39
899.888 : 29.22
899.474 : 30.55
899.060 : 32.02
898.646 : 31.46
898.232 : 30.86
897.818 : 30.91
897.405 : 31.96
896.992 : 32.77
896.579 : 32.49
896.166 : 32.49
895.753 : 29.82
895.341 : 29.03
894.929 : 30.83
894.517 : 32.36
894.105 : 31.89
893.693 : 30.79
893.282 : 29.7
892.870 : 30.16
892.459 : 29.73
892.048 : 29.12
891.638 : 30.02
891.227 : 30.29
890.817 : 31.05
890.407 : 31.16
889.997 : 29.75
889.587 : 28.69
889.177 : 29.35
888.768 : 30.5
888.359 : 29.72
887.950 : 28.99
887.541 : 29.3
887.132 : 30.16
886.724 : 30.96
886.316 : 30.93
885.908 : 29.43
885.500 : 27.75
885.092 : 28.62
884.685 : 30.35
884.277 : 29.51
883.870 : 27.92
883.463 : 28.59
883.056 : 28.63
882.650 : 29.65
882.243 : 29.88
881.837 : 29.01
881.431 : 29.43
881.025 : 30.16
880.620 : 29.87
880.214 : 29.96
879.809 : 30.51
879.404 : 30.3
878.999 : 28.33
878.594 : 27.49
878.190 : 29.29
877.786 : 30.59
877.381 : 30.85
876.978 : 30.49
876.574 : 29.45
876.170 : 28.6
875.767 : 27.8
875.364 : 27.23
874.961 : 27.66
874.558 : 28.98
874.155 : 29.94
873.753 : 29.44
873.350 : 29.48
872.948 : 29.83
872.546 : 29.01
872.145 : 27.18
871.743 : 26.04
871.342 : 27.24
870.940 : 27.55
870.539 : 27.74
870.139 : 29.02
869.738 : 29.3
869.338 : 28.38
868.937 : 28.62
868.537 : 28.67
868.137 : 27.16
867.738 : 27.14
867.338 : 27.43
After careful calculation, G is 904.875 nm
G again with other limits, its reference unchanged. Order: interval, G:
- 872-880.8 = 875.364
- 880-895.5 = 885.500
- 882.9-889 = 885.500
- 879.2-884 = 883.870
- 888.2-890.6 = 889.587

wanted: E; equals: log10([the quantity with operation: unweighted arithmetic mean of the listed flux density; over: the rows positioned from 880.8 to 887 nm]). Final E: 1.47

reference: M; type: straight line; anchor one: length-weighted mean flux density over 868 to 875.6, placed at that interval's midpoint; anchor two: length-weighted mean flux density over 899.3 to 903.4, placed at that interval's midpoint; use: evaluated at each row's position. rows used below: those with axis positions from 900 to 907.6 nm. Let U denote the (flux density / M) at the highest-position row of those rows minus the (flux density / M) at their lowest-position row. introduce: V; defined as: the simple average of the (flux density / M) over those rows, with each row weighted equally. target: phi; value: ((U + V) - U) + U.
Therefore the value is 0.95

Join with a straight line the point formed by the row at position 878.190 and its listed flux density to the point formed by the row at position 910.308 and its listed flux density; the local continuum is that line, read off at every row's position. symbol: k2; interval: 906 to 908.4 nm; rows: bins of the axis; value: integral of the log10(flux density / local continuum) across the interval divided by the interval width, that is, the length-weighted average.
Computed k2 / 0.0007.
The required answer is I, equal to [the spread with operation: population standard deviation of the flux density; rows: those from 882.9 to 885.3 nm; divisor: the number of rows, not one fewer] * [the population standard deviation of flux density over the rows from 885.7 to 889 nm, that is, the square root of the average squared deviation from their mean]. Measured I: 0.552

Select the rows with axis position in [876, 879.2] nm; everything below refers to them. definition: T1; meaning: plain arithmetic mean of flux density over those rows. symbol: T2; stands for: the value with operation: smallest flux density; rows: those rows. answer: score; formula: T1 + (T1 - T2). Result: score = 31.3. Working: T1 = 29.4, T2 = 27.49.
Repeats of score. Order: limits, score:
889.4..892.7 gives 31.3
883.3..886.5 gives 30.5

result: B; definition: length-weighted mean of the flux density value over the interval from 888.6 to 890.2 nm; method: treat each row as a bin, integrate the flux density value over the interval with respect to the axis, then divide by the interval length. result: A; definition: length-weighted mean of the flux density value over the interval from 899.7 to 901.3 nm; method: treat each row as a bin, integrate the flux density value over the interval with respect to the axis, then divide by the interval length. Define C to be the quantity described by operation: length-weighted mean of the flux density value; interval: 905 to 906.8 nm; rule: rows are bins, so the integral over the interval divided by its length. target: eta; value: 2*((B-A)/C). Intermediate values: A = 30.4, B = 29.5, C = 28.9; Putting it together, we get -0.06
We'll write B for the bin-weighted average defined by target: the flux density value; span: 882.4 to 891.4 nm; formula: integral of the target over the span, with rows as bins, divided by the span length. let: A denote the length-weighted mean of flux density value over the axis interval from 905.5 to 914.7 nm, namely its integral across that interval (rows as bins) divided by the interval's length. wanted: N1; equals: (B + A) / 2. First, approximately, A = 29.0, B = 29.6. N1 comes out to 29.3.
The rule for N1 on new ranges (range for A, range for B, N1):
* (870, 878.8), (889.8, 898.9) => 29.8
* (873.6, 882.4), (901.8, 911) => 29.4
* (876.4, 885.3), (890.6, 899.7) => 30.2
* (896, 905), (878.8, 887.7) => 30.0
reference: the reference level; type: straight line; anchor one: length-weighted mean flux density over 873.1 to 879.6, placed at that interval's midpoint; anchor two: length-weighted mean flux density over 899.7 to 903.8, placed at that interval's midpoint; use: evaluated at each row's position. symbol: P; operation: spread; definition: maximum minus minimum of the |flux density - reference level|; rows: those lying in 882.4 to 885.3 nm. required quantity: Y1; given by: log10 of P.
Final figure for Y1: 0.10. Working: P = 1.3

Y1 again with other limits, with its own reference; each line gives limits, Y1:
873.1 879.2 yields 0.25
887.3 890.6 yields 0.17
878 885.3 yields 0.20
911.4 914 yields 0.10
